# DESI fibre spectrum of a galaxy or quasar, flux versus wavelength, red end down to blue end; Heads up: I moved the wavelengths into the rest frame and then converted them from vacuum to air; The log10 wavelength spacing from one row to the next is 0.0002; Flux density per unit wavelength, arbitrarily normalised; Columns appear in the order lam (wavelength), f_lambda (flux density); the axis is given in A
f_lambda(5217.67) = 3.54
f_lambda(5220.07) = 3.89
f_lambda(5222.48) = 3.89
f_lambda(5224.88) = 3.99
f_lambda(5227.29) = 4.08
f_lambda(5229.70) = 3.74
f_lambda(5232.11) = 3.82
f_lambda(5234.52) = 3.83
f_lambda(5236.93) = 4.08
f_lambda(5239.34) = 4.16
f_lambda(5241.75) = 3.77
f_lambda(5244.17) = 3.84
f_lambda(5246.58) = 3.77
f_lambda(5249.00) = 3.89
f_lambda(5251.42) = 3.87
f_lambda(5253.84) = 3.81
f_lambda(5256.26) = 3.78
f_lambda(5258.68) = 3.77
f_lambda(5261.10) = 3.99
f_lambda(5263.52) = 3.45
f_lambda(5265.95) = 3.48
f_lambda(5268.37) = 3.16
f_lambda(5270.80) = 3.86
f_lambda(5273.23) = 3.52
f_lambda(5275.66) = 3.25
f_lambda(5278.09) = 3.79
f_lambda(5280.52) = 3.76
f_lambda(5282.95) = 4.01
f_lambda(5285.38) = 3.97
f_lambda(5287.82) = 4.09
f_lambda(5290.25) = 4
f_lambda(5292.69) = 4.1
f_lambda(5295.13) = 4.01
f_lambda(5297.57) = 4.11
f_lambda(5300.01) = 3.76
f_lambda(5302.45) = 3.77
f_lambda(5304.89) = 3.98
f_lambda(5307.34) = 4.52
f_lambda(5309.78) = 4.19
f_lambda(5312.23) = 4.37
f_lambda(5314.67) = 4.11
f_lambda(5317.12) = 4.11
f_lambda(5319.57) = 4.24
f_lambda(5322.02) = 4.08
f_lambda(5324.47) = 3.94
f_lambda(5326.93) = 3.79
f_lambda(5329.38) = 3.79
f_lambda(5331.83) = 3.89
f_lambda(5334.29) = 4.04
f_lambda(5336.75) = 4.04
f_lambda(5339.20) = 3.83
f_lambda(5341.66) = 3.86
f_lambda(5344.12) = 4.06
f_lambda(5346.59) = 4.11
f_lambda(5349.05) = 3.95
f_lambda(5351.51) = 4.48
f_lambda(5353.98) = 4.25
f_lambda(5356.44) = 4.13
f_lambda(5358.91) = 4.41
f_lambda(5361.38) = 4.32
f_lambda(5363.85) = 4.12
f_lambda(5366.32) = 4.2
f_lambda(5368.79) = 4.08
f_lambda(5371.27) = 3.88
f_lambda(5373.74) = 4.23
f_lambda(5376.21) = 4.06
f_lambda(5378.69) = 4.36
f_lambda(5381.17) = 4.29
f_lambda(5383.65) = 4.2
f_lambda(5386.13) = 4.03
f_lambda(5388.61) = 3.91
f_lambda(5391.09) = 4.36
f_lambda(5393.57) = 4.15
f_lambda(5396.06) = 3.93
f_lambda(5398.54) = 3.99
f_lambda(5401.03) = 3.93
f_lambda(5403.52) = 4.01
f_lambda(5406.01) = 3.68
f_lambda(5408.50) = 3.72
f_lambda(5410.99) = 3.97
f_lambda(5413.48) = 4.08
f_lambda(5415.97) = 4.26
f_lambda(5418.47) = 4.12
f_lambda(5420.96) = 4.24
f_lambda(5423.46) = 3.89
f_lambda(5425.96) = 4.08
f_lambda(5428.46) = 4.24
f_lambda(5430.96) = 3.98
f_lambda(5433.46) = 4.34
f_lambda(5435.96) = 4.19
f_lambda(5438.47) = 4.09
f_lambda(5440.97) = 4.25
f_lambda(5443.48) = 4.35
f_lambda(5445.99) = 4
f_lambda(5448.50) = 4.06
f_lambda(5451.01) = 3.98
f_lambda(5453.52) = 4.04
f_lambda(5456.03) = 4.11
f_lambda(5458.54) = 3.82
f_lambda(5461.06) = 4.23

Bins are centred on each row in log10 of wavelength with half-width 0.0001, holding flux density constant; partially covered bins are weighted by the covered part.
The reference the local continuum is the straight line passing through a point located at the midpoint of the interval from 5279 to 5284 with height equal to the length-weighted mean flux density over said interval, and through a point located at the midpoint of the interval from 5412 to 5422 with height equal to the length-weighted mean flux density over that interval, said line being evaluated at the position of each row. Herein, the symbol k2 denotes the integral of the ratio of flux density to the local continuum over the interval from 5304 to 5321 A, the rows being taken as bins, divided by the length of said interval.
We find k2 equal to 1.07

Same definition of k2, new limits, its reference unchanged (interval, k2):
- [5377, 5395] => 1.02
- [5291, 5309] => 1.03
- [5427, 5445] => 1.00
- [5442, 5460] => 0.96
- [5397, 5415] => 0.94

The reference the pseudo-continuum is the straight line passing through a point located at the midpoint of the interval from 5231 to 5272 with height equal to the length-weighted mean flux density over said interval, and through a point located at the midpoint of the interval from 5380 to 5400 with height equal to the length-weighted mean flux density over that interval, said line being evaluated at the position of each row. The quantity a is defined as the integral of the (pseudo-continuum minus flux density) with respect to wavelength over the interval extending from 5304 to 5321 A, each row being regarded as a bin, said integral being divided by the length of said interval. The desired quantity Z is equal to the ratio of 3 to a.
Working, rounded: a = -0.3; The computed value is -10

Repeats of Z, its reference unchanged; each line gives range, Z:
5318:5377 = -44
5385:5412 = 19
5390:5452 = 30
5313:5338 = -56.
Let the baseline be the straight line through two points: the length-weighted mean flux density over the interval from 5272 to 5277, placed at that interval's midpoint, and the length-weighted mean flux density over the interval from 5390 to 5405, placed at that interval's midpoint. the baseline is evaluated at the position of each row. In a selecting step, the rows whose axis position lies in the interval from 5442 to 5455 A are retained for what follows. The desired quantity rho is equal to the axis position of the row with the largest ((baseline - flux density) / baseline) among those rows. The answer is 5451.01 A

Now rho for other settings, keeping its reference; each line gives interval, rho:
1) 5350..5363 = 5356.44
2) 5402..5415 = 5406.01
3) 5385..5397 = 5396.06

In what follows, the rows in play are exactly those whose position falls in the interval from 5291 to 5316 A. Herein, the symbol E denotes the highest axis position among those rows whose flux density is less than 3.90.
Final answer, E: 5302.45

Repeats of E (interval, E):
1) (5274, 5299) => 5280.52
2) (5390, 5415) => 5408.50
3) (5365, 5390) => 5371.27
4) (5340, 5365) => 5341.66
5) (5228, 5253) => 5251.42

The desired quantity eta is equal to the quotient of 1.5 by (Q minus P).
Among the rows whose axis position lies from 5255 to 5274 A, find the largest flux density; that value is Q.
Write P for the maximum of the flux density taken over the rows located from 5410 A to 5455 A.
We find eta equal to -4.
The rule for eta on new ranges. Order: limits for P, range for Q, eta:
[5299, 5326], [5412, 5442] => -8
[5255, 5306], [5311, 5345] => 6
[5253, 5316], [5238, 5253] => -4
